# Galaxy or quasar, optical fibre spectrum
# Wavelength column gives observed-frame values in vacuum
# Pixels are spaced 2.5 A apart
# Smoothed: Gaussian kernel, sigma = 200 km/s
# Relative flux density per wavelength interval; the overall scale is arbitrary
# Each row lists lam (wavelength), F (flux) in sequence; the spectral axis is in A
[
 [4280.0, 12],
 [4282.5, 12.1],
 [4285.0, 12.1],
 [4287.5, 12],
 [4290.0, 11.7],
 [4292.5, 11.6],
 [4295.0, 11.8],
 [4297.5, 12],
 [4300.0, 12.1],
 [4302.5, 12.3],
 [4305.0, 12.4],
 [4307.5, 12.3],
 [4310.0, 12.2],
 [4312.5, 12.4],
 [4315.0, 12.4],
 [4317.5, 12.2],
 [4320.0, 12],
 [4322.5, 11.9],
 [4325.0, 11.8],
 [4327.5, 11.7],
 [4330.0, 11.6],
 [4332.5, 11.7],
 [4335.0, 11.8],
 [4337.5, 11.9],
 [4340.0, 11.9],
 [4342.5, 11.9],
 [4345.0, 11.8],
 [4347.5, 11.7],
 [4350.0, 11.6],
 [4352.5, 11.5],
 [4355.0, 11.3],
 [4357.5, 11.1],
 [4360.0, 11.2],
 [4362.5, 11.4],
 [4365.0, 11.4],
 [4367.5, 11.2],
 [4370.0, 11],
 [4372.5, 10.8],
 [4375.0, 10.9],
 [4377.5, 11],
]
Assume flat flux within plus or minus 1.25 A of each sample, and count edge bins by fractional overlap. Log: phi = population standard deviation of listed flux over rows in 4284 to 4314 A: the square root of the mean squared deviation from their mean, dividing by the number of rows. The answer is 0.255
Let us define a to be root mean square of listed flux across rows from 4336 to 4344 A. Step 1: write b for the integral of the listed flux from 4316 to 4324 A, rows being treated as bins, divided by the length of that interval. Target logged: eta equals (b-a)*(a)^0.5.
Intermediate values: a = 11.9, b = 12.0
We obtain 0.5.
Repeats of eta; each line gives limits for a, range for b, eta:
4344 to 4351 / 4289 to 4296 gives 0.0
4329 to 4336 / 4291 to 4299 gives 0.4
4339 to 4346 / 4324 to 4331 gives -0.6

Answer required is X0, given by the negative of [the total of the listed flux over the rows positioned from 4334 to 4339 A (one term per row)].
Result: -23.7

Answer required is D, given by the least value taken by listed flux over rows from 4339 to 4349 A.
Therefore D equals 11.7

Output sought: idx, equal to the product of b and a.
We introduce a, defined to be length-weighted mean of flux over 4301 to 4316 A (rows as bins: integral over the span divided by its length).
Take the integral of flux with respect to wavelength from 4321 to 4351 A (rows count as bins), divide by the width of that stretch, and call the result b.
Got 145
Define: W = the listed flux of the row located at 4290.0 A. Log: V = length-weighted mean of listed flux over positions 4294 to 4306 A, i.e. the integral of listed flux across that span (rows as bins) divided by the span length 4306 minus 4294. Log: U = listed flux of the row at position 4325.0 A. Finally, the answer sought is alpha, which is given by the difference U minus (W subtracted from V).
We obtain 11.4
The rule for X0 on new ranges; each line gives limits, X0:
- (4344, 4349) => -23.5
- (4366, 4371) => -22.2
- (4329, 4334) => -23.3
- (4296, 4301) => -24.1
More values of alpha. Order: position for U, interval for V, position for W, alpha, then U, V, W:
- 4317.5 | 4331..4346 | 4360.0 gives 11.6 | 12.2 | 11.8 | 11.2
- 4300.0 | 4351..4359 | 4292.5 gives 12.4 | 12.1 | 11.3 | 11.6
